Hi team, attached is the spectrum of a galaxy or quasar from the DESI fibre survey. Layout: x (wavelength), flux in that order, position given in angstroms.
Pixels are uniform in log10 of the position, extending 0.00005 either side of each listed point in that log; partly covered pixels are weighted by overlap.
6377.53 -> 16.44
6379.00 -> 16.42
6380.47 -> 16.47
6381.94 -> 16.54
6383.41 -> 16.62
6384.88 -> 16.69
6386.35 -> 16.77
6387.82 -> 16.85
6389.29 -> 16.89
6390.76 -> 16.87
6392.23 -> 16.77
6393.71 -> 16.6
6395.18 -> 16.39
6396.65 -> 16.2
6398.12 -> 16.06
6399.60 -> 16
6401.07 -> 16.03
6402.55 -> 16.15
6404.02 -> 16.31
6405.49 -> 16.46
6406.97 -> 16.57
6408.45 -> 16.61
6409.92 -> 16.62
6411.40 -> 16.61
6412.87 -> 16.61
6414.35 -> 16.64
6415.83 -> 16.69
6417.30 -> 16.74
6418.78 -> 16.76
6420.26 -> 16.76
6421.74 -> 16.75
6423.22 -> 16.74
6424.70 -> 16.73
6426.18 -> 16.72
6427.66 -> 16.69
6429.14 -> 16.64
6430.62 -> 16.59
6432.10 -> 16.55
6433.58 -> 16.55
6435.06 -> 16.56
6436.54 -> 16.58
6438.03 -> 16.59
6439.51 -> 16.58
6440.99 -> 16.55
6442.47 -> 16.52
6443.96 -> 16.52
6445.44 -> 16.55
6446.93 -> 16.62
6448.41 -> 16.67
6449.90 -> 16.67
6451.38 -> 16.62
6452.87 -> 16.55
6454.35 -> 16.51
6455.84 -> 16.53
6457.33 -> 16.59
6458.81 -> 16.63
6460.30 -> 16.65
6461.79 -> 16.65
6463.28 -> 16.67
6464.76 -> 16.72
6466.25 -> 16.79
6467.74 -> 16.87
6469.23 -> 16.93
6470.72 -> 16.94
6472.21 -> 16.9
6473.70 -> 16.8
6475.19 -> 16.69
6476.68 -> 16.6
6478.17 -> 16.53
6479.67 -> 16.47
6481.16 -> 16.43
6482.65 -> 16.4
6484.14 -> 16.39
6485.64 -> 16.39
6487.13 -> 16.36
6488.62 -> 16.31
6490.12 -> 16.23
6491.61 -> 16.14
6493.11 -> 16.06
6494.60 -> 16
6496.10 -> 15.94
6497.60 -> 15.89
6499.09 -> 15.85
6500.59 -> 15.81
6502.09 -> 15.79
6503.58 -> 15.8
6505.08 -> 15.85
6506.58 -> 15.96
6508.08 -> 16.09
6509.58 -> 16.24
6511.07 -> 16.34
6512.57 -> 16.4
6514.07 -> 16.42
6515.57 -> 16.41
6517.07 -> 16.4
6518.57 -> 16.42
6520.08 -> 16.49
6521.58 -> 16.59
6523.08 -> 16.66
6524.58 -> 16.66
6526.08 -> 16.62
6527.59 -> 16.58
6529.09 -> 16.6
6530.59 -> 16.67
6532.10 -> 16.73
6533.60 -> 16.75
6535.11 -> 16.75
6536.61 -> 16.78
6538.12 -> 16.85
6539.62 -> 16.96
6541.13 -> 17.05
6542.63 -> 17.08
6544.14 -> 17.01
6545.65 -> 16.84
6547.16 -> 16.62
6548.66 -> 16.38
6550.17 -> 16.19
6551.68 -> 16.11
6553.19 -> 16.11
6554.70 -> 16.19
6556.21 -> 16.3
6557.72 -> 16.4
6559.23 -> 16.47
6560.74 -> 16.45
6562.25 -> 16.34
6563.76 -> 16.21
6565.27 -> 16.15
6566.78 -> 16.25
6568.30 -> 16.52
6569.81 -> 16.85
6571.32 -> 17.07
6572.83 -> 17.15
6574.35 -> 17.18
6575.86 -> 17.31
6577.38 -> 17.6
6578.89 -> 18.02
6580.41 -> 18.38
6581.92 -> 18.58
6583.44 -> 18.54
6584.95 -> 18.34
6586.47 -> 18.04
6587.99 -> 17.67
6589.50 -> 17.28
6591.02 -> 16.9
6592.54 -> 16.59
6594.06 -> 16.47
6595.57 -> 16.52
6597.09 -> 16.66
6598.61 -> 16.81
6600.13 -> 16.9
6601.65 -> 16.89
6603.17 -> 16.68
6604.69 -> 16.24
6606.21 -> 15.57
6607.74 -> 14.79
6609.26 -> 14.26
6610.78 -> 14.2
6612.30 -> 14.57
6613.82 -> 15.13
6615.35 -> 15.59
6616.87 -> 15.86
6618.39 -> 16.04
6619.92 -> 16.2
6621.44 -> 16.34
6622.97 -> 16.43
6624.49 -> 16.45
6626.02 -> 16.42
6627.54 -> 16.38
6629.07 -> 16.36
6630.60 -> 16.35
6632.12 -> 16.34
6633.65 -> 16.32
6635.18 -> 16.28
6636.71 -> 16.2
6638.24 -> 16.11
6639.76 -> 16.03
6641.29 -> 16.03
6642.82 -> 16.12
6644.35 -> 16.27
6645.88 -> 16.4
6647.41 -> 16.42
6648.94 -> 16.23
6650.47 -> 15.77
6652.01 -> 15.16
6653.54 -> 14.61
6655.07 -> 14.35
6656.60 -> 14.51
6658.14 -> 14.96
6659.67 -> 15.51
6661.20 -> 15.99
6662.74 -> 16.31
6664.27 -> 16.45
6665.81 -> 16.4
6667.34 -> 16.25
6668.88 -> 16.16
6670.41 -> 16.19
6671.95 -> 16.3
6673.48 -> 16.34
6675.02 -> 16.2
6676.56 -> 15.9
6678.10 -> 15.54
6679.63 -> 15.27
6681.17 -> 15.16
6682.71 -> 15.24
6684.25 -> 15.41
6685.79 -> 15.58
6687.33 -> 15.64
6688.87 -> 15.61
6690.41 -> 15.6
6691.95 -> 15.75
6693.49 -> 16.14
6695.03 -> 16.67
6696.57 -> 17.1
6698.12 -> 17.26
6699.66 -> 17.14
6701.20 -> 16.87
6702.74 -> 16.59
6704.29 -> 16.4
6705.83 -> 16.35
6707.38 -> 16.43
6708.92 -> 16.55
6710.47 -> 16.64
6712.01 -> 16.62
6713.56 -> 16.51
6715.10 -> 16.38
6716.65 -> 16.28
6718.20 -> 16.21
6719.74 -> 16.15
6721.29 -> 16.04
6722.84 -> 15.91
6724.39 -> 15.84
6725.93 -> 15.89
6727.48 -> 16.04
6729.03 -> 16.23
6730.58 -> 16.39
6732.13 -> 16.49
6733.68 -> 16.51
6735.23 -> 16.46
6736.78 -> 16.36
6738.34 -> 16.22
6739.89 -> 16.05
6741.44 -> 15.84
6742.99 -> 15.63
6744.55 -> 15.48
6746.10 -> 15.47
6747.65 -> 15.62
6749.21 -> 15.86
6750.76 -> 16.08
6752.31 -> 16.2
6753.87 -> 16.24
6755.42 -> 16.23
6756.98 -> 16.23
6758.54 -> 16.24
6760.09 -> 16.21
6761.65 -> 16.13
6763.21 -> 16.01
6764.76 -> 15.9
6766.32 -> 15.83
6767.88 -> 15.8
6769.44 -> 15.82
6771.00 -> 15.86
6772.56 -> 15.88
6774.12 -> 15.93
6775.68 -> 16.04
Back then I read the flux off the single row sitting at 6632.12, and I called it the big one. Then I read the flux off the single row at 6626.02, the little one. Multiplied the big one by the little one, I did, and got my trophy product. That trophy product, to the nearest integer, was 268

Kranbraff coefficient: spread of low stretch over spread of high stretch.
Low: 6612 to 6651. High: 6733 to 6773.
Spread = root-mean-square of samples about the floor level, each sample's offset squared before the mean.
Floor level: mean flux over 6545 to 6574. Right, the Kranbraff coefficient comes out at 1.05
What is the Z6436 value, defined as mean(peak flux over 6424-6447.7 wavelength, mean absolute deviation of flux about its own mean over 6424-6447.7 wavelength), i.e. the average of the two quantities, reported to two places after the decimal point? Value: 8.39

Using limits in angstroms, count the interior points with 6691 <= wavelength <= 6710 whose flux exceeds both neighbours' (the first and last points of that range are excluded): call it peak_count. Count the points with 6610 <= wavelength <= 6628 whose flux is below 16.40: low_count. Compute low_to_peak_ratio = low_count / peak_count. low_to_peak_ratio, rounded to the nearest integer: 9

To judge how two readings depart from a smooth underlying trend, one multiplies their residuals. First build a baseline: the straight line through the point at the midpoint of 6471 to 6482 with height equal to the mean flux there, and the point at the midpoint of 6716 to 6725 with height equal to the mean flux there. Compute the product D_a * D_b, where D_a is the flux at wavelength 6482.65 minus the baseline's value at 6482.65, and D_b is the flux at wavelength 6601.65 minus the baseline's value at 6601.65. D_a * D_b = -0.12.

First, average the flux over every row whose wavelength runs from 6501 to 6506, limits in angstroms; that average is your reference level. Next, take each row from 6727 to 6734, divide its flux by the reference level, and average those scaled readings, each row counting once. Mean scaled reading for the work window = 1.03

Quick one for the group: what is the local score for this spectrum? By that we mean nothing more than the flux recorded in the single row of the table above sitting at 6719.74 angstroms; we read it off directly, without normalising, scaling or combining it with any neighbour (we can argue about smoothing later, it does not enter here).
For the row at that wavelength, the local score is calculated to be 16.15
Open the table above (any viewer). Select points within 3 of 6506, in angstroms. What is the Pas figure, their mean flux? 15.9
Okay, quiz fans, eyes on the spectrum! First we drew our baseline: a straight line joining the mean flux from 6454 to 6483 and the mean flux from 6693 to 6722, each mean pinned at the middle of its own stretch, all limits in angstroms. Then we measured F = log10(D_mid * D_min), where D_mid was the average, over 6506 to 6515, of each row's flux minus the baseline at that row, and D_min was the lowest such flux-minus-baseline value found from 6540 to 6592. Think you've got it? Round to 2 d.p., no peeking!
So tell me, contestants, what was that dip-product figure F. -0.69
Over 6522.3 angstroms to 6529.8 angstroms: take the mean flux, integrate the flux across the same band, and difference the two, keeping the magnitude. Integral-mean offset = 108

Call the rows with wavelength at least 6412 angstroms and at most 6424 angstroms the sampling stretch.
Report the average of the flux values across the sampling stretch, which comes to 16.71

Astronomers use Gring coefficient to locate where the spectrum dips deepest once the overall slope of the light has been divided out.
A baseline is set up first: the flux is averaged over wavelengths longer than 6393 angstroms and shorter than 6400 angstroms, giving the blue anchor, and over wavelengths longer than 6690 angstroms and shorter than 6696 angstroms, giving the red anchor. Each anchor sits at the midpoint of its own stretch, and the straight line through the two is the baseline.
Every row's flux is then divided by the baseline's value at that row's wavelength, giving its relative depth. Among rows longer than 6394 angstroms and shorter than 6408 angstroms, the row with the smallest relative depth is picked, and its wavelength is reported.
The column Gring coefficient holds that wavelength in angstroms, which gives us 6399.60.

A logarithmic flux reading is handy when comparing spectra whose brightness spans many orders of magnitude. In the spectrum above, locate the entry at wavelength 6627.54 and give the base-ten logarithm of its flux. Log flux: 1.21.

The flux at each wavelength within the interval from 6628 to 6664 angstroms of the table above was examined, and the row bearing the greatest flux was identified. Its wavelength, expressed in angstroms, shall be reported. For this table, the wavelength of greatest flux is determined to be 6647.41 angstroms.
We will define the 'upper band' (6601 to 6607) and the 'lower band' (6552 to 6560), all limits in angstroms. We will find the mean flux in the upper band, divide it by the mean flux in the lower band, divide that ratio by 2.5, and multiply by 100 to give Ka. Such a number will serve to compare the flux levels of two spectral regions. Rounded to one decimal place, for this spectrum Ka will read 40.1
